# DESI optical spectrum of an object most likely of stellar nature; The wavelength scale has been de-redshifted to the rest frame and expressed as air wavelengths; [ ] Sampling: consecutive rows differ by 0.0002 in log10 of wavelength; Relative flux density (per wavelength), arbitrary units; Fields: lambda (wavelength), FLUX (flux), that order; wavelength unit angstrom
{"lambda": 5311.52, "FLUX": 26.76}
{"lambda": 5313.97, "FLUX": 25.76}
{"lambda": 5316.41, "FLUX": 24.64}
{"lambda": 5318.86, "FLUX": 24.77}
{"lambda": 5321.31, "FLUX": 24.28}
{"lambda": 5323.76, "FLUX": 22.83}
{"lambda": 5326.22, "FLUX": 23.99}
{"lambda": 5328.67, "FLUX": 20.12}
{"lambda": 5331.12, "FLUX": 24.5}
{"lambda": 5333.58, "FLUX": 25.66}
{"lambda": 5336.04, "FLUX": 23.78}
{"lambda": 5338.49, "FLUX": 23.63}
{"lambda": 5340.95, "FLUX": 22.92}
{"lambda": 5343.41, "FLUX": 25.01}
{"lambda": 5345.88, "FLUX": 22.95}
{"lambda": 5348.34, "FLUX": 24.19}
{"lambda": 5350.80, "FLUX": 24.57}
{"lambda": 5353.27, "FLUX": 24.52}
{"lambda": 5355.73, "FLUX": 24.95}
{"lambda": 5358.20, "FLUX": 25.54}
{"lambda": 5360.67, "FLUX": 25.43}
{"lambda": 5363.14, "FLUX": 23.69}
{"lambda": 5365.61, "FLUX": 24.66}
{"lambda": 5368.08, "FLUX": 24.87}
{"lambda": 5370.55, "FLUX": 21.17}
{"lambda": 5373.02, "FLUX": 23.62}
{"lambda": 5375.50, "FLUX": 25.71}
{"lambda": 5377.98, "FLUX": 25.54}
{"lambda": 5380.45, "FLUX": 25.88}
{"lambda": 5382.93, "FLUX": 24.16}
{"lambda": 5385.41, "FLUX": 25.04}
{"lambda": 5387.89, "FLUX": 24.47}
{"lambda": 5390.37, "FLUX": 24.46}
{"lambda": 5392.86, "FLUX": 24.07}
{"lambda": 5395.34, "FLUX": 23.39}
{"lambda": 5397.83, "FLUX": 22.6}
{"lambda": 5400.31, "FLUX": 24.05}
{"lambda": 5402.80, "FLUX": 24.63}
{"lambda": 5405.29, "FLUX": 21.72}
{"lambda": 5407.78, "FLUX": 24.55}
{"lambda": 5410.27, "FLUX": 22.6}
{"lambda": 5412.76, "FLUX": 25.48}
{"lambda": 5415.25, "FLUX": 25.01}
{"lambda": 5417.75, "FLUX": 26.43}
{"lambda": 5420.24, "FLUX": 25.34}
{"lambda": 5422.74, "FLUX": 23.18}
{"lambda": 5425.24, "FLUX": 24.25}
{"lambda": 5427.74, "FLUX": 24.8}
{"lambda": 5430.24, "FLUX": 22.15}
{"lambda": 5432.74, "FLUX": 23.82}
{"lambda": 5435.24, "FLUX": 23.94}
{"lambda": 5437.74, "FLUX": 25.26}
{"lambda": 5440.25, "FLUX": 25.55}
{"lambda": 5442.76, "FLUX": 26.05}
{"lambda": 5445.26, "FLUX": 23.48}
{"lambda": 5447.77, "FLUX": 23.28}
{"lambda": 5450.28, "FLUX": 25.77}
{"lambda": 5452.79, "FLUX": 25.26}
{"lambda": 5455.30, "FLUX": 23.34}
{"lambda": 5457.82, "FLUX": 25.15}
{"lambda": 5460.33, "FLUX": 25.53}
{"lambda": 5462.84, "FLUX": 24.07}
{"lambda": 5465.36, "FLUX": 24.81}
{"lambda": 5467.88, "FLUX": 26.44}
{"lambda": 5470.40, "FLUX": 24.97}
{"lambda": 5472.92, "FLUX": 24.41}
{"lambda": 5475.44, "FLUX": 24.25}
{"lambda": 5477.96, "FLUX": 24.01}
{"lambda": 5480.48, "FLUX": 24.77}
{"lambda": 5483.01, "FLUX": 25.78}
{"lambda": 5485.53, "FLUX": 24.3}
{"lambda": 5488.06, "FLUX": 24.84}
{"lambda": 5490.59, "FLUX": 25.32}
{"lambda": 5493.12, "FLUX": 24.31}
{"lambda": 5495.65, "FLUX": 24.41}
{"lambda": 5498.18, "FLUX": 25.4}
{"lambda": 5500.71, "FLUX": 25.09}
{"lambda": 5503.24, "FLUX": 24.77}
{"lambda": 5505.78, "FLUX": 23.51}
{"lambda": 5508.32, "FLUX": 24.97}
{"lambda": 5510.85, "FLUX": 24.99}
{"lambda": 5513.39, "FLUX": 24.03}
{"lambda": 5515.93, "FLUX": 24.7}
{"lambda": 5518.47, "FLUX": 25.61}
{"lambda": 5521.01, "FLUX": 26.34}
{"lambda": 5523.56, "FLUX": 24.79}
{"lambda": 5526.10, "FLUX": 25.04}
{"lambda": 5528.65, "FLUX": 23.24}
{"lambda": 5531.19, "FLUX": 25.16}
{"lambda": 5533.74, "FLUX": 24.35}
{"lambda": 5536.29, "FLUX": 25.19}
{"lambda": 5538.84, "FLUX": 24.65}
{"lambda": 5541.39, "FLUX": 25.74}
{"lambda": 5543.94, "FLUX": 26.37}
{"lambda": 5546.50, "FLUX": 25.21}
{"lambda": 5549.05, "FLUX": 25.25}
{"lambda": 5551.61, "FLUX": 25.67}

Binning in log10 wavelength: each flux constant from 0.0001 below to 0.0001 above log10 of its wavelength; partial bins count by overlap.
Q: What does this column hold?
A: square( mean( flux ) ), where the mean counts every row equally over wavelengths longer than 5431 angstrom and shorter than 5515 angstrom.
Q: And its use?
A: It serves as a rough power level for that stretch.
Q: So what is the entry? 611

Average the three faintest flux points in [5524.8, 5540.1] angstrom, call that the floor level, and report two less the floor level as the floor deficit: -22.1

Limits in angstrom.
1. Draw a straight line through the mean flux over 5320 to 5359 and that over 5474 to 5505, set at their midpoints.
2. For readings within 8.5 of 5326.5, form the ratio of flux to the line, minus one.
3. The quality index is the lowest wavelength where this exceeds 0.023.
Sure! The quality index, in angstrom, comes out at 5318.86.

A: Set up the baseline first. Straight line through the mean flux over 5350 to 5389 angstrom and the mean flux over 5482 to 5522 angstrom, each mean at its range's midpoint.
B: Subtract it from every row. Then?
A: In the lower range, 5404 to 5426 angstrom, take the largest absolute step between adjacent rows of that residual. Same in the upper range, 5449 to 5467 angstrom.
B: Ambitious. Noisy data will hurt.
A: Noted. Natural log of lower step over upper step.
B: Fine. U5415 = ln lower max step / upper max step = 0.40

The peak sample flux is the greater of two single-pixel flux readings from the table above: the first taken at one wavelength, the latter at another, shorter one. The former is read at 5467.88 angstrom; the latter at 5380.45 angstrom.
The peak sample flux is 26.4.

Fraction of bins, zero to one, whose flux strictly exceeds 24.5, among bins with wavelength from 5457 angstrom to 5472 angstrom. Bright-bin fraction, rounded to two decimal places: 0.83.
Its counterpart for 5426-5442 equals 0.50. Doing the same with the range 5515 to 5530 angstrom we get 0.83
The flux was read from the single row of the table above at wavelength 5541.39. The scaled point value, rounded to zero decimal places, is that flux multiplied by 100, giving 2574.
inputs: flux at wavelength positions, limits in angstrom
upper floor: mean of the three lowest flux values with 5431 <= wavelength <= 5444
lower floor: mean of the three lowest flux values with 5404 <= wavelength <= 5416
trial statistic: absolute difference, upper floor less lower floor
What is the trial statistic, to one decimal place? 1.4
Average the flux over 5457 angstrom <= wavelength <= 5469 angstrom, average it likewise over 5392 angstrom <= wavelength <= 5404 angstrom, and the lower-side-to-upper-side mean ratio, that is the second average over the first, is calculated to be 0.942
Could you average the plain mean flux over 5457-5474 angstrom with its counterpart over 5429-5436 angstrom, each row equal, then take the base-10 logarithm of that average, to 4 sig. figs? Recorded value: 1.383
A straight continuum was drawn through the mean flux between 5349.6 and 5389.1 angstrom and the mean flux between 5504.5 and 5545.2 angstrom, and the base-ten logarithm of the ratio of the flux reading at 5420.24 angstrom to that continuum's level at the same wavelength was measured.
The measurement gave 0.011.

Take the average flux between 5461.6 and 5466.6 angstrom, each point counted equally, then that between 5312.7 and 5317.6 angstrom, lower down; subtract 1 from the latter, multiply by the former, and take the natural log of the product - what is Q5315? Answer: 6.38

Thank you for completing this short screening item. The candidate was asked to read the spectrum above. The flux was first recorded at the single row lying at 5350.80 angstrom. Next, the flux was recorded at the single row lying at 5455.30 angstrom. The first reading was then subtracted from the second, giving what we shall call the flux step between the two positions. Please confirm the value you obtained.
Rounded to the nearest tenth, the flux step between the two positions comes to -1.2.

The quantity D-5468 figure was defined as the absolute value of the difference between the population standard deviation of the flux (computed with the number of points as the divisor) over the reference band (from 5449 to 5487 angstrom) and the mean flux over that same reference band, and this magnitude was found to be 24.06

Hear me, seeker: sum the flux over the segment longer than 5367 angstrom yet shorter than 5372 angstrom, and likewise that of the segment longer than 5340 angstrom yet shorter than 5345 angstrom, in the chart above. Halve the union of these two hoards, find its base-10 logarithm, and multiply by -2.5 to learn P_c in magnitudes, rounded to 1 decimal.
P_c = -4.2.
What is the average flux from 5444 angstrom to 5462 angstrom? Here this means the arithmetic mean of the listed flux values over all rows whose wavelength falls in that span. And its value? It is 24.5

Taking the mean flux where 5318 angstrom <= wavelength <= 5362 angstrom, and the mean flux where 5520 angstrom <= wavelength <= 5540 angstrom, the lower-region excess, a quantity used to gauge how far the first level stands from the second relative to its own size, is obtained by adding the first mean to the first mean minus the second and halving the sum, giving 11.7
